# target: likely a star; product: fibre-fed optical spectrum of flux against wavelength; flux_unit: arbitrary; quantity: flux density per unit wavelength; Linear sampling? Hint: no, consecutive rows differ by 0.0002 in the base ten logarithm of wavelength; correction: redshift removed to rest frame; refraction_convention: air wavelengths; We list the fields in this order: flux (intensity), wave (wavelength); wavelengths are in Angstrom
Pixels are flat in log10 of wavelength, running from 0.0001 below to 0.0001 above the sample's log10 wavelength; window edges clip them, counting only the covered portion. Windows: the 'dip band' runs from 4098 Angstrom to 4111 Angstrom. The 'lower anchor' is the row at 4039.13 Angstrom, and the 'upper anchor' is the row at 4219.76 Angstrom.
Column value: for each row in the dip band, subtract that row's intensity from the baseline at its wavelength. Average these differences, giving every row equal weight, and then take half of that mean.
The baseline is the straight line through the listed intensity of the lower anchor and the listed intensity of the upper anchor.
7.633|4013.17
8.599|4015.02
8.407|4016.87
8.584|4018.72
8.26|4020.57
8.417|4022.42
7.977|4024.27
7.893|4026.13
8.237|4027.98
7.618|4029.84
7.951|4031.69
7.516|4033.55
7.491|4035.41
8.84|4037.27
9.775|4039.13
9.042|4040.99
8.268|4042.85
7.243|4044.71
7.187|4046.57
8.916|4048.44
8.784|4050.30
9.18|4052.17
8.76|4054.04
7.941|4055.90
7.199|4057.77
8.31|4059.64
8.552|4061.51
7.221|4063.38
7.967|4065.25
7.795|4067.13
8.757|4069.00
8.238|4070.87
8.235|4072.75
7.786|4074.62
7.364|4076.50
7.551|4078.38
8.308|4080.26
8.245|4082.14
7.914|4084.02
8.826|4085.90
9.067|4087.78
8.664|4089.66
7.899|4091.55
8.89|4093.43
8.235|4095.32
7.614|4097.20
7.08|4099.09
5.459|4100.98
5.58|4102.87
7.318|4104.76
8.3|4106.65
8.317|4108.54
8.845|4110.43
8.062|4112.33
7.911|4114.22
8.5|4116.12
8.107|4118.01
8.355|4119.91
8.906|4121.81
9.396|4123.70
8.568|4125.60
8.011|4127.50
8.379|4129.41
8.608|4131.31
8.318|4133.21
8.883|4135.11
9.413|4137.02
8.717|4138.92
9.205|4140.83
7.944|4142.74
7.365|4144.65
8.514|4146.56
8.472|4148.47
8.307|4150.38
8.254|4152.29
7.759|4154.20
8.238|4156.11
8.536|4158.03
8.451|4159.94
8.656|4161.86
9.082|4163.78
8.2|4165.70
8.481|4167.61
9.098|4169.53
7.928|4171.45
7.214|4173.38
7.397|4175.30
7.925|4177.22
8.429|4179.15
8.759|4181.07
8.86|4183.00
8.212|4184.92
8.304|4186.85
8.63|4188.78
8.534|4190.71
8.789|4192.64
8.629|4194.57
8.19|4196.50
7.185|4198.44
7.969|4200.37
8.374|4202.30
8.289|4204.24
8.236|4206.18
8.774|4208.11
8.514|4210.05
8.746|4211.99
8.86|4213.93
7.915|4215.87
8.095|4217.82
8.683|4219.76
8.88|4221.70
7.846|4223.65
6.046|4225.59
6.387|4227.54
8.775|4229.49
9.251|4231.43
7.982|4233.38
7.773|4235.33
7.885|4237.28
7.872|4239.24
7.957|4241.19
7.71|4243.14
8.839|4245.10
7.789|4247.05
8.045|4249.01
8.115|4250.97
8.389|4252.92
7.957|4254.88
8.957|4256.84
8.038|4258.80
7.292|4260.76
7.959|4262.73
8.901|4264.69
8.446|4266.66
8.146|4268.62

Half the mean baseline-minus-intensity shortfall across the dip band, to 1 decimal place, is 1.1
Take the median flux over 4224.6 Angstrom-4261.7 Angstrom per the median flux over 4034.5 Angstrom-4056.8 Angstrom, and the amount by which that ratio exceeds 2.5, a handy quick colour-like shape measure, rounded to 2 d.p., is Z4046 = -1.59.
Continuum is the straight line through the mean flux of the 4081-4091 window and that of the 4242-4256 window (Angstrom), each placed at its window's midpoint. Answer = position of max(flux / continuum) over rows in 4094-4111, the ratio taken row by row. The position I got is 4110.43 Angstrom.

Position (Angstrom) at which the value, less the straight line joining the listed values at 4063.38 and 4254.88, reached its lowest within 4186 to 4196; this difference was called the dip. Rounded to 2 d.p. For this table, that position 4186.85 Angstrom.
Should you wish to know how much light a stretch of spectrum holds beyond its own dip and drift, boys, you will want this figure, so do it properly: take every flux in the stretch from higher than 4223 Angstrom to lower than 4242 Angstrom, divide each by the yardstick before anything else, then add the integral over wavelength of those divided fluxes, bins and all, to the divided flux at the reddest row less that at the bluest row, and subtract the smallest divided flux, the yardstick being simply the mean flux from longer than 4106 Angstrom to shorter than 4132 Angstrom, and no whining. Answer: 17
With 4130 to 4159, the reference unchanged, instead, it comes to 28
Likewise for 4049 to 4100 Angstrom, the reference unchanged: 48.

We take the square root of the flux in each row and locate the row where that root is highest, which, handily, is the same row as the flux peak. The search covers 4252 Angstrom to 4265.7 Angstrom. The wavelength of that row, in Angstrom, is 4256.84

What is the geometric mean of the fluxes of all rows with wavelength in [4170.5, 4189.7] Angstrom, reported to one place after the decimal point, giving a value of 8.1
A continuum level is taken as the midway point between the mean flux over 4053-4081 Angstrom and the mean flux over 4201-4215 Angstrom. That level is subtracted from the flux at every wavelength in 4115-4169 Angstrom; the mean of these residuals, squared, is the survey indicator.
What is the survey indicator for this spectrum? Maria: 0.05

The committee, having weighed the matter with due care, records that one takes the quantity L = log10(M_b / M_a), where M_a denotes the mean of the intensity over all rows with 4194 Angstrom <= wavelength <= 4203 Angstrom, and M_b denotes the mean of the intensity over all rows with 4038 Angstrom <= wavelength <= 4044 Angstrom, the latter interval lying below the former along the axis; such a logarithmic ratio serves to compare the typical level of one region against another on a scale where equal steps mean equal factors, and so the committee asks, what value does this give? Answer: 0.05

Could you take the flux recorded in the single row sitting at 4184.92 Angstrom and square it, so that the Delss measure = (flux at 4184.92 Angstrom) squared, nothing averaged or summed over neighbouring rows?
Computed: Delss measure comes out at 67.4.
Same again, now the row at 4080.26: 69.0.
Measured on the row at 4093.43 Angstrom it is 79.0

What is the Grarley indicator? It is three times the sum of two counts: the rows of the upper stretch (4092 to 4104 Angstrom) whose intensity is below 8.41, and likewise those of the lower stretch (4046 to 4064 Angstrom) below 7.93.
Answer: 24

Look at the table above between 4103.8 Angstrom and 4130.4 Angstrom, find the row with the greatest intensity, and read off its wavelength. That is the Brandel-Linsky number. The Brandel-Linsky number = 4123.70 Angstrom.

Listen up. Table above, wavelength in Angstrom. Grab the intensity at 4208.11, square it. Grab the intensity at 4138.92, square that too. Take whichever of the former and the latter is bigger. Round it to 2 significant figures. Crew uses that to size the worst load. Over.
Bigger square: 77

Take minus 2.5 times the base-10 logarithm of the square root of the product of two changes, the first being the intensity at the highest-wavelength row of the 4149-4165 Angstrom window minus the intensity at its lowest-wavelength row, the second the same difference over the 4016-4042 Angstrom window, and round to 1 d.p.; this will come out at 0.4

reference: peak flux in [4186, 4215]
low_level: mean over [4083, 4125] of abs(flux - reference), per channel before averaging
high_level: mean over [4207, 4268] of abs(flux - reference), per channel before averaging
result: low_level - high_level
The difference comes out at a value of 0.1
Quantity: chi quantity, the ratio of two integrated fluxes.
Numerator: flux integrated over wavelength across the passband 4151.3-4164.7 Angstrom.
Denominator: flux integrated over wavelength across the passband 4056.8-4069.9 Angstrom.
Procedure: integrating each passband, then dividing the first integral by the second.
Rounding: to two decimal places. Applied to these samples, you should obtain 1.08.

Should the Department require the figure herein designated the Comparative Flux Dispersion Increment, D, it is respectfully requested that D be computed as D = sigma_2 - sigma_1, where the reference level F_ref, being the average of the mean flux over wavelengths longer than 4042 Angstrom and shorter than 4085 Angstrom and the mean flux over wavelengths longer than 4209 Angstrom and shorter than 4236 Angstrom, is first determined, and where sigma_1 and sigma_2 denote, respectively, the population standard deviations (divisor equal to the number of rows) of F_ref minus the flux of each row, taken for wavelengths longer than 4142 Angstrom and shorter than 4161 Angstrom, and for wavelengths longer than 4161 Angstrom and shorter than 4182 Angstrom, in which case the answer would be 0.23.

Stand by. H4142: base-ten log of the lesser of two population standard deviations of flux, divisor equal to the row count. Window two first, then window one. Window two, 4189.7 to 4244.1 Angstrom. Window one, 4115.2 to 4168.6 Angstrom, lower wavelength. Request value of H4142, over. -0.344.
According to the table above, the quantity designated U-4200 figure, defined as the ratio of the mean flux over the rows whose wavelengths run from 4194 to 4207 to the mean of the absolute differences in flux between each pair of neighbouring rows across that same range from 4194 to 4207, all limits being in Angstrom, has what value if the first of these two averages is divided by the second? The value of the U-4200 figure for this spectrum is 17.6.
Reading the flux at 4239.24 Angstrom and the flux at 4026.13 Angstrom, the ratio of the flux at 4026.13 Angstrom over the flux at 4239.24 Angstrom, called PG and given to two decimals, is 1.00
